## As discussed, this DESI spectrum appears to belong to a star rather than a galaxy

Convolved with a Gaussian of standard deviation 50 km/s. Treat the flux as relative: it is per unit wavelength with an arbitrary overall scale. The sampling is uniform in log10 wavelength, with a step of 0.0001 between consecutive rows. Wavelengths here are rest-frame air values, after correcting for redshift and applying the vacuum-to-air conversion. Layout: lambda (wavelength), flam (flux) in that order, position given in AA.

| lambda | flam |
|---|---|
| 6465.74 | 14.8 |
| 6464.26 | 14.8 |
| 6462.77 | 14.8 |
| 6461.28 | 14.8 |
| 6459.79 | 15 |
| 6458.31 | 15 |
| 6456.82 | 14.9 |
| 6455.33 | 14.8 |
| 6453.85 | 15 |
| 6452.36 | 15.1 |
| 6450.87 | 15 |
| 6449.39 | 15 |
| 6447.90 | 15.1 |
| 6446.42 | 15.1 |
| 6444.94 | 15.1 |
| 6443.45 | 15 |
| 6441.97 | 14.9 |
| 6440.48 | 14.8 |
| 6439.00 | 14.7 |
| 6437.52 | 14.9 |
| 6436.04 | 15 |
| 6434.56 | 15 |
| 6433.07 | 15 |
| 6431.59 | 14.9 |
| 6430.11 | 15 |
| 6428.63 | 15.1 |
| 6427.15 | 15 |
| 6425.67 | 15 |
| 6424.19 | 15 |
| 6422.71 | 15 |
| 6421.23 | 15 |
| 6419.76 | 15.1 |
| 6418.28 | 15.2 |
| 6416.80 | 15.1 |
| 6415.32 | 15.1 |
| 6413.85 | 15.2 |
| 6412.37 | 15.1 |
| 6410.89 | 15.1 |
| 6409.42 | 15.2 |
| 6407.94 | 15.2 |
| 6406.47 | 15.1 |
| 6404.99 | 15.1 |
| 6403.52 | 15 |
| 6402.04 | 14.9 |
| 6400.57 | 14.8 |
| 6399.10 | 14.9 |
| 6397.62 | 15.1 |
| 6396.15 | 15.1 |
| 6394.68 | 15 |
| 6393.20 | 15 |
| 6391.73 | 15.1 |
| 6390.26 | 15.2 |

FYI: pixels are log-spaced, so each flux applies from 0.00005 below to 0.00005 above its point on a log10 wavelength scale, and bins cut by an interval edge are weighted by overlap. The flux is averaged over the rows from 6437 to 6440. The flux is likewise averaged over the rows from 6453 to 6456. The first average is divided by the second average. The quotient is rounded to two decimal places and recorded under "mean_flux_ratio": 0.99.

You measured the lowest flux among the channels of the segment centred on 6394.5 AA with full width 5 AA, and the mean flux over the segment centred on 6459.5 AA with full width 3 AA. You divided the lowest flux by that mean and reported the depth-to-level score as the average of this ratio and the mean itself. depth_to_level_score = 8.00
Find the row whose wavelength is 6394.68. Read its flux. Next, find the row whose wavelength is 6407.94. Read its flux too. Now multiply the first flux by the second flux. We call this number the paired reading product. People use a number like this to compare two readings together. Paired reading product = 228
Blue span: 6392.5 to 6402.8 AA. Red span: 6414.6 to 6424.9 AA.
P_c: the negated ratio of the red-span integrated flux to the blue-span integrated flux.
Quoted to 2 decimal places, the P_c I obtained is -1.01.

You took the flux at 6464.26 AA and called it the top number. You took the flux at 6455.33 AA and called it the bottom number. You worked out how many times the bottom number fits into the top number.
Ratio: 1.00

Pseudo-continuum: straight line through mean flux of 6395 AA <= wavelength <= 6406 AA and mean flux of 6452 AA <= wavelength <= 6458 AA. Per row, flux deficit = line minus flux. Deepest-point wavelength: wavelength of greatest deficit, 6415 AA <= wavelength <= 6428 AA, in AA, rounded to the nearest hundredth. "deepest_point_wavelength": 6421.23 AA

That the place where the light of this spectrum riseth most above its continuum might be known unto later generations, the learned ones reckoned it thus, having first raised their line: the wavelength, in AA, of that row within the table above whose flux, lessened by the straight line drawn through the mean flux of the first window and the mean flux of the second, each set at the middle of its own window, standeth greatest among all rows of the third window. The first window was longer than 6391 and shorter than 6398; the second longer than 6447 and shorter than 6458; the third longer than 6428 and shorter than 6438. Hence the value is 6428.63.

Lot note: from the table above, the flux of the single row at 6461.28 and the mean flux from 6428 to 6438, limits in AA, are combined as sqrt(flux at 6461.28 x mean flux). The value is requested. 14.89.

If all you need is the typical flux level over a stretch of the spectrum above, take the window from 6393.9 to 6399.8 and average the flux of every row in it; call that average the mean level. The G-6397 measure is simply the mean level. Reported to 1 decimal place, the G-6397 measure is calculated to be 15.0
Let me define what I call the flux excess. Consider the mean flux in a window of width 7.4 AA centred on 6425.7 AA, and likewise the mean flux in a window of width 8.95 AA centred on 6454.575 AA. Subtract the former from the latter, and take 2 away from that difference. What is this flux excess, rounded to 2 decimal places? -2.05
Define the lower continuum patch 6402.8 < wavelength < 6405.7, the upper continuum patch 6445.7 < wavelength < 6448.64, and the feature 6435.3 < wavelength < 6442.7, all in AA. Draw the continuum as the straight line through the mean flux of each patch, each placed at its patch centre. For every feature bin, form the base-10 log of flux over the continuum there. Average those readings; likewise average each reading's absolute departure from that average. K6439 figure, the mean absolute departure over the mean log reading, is -0.4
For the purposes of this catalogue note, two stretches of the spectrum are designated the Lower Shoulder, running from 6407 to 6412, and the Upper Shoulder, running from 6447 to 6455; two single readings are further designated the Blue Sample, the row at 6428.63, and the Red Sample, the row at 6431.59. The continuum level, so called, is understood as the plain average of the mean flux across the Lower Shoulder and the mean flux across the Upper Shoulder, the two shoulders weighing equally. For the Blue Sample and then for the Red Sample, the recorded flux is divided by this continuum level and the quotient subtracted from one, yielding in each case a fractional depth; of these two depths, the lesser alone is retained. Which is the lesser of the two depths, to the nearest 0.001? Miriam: 0.000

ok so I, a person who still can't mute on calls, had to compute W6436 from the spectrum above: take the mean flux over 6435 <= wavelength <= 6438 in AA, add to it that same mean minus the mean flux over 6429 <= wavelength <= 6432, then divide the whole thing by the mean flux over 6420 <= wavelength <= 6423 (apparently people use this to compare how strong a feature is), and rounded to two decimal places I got 1.00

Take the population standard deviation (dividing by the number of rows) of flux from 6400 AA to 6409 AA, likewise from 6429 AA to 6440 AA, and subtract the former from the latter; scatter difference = -0.03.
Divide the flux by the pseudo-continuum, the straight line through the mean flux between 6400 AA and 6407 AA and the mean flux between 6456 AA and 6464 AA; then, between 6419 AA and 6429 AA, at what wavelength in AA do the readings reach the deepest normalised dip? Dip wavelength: 6421.23 AA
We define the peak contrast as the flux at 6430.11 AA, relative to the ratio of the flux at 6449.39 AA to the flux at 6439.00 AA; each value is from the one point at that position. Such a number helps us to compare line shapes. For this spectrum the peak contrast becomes 14.7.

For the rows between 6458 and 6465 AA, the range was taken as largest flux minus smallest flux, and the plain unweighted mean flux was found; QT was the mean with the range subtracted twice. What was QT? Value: 14.5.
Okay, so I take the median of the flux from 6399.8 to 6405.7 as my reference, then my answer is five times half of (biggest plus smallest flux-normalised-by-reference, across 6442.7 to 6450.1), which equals 5.03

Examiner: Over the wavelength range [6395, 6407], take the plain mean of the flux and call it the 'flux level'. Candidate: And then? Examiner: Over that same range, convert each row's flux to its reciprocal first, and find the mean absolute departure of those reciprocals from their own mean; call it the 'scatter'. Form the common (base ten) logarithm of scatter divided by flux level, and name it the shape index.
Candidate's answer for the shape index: -4.5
